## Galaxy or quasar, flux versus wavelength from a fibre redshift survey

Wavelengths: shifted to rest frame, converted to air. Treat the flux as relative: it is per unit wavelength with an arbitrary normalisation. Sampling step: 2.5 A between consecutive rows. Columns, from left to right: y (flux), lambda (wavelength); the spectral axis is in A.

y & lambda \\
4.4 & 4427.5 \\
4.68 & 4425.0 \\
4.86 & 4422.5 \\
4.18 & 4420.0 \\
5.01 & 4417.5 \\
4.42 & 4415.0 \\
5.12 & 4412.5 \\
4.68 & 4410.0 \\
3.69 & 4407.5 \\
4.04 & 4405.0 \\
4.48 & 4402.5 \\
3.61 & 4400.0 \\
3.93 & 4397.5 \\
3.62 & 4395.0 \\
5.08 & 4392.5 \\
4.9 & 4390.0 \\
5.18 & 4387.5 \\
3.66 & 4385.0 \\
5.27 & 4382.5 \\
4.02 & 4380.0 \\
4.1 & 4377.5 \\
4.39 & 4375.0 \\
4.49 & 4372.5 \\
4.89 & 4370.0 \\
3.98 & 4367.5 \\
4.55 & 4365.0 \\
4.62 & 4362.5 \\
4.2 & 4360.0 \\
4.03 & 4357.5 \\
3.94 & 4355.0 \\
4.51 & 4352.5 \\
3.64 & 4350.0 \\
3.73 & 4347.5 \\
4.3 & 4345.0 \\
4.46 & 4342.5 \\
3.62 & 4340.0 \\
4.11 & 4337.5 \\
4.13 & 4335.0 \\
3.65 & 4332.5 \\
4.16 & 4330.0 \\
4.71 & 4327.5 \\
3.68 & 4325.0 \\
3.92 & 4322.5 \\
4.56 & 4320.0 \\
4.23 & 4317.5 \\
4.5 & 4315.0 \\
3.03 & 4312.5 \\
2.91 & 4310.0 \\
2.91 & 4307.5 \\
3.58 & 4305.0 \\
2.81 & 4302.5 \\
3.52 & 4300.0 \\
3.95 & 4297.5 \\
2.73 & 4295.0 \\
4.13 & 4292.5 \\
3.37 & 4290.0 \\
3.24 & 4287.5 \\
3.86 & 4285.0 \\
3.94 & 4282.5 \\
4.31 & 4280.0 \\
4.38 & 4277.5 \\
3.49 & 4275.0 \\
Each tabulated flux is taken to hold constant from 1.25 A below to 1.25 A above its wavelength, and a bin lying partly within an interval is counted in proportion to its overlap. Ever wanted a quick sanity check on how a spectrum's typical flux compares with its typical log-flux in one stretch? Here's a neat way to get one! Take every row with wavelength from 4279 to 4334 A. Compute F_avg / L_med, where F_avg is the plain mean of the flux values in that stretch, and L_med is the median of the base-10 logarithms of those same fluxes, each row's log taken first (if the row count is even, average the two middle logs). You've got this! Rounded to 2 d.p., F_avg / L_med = 6.44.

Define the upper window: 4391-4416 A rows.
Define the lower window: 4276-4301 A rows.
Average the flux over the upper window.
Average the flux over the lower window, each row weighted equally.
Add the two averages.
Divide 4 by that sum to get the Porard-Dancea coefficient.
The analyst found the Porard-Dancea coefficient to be 0.499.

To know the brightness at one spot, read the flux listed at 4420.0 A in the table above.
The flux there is 4.18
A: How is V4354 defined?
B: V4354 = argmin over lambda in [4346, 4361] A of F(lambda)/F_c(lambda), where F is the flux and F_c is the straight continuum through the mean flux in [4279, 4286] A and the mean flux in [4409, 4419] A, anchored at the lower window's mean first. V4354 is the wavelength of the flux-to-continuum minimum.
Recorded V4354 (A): 4350.0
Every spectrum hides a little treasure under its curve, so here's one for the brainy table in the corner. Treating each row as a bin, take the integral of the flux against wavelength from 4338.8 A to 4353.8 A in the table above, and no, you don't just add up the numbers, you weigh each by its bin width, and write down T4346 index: 60.7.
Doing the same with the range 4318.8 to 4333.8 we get 61.7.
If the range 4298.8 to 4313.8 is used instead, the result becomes 46.9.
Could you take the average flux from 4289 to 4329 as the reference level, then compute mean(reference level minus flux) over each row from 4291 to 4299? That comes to 0.1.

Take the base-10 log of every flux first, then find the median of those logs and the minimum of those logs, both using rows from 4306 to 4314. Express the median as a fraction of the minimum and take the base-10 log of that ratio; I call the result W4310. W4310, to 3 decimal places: 0.000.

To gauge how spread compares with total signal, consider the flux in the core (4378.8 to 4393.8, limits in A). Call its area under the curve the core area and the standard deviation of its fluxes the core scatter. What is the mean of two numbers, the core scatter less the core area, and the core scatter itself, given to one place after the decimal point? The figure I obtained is -34.5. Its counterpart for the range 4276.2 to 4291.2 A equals -28.4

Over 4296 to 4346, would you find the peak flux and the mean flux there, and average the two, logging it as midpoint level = 4.3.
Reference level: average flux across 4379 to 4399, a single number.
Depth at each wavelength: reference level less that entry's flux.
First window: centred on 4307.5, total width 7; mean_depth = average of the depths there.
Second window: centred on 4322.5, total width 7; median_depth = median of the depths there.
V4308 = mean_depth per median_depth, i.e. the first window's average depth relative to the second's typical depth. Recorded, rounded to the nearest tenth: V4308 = 2.5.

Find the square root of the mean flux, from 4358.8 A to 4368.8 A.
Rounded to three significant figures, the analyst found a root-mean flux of 2.08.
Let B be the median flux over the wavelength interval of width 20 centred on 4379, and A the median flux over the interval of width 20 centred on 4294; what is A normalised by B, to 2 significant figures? 0.78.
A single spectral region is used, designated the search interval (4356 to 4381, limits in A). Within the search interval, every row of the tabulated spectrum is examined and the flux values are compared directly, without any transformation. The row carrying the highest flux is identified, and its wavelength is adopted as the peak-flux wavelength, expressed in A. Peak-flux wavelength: 4370.0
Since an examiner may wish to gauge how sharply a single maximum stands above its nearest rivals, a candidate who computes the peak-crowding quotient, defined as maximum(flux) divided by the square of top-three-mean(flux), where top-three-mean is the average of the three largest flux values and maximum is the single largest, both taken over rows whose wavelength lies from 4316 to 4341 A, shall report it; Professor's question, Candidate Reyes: 0.233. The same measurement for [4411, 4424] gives 0.205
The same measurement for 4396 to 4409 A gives 0.260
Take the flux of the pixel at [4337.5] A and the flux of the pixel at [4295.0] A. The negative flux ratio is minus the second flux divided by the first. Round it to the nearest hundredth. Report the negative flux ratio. -0.66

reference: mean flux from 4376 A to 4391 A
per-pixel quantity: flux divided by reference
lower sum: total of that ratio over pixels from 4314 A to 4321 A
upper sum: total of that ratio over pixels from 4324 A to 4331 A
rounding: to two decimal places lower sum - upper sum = 0.16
